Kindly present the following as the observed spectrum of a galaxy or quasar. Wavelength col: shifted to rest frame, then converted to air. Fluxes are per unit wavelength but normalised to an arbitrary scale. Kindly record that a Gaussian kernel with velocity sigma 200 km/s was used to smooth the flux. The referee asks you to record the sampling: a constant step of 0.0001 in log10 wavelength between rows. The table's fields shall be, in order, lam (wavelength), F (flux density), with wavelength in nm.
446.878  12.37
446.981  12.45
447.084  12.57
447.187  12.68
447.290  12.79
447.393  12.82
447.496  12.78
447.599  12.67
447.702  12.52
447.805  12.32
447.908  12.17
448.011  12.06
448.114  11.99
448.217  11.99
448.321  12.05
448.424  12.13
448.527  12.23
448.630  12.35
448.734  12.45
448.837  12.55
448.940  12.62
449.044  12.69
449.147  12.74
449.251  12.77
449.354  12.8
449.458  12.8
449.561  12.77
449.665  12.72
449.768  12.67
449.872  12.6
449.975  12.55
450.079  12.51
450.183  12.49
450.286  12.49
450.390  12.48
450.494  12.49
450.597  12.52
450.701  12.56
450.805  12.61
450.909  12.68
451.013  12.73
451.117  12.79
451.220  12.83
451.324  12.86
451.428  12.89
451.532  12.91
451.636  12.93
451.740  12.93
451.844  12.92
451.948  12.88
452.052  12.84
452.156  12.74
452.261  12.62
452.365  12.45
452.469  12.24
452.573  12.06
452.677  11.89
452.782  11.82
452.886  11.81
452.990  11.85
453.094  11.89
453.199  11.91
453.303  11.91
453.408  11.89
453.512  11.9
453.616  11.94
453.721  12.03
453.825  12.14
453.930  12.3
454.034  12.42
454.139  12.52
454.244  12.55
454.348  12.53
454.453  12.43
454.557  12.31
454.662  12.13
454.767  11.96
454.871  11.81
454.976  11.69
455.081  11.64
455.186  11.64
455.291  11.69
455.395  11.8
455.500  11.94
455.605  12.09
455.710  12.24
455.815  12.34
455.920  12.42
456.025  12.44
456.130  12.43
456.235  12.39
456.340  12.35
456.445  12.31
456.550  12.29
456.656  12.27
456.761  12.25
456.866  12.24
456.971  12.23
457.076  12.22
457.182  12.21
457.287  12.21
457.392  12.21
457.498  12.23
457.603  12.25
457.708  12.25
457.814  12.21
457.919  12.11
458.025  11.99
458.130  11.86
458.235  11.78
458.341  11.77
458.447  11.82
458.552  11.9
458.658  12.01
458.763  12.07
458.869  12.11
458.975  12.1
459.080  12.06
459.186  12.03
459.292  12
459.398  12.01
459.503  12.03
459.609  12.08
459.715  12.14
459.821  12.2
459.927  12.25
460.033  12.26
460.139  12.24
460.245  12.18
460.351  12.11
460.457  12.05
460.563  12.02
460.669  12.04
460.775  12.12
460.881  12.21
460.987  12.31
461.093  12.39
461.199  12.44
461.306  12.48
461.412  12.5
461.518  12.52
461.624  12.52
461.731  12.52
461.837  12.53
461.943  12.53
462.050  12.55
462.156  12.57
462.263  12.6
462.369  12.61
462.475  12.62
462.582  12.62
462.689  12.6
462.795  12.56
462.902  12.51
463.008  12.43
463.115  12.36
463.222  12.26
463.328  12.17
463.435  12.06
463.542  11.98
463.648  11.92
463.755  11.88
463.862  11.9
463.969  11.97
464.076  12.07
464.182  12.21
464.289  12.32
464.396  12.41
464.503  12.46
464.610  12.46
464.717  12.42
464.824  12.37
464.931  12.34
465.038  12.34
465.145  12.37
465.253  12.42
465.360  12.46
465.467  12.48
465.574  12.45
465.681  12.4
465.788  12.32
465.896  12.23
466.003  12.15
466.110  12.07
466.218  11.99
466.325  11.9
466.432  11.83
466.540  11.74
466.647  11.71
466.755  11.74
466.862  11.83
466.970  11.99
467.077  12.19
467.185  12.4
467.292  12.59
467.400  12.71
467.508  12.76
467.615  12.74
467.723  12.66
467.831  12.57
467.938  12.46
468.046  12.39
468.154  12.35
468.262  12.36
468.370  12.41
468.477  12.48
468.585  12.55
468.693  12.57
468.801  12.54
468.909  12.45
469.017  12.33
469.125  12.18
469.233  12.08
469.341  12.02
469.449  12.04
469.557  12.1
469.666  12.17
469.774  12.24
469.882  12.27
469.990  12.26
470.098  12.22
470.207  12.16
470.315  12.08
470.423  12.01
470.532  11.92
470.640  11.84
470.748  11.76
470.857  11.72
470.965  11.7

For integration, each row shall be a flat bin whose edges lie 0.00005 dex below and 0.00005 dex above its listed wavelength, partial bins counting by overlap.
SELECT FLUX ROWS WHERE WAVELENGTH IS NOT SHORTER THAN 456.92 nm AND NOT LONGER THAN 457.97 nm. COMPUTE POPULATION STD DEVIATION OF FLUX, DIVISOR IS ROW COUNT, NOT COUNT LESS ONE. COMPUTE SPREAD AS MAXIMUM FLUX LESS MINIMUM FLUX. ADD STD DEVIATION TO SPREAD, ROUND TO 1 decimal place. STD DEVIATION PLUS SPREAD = 0.2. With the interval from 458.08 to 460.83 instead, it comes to 0.6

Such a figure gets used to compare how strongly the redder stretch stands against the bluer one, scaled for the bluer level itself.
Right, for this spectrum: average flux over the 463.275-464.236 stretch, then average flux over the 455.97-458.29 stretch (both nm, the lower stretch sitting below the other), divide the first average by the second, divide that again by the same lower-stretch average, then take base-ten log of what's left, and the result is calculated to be -1.09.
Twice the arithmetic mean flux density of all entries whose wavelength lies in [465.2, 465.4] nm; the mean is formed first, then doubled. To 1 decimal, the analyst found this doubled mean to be 24.9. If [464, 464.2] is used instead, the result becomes 24.3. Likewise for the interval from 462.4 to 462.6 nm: 25.2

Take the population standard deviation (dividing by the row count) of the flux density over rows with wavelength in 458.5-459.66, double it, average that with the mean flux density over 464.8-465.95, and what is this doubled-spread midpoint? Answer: 6.25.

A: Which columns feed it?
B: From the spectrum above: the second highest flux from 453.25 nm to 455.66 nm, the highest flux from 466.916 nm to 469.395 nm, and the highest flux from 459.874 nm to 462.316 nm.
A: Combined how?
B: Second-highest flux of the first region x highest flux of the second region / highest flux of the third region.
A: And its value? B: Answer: 12.69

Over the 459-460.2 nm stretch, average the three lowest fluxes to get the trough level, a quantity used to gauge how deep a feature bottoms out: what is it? 12.0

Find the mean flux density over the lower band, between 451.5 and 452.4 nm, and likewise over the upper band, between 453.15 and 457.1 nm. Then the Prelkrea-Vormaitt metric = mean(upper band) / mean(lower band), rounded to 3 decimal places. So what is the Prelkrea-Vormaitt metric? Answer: 0.949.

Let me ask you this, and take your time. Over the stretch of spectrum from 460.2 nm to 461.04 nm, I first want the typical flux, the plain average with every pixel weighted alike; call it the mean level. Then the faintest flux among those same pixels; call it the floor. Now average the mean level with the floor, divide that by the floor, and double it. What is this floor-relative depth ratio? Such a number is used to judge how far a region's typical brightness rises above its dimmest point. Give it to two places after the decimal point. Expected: 2.01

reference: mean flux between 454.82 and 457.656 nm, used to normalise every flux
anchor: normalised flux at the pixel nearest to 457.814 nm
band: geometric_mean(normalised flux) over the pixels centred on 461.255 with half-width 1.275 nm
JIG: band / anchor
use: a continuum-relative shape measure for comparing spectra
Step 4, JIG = 1.01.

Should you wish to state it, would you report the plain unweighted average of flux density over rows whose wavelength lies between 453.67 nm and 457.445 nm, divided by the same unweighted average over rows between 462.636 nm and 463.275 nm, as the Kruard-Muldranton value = 0.978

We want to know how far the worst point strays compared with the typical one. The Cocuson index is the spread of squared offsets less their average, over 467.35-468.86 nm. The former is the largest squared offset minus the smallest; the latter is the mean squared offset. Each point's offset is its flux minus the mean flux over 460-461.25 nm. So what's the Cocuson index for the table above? 0.158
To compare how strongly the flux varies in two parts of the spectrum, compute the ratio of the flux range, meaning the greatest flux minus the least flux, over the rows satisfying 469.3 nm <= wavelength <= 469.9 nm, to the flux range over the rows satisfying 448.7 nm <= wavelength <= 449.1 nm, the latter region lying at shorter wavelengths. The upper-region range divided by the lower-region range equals 1.04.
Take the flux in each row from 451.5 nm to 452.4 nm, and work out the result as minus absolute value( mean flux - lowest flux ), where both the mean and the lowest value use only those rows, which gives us -0.35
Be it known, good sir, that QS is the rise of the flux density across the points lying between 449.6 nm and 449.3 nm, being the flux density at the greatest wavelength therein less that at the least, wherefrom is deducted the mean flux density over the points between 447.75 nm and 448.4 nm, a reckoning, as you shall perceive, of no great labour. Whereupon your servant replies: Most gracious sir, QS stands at -12.1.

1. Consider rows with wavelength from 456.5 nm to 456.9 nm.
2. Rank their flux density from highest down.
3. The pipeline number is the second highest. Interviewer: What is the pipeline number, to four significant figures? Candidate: 12.27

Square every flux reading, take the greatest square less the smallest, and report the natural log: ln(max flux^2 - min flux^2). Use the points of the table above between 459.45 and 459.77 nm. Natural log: 1.0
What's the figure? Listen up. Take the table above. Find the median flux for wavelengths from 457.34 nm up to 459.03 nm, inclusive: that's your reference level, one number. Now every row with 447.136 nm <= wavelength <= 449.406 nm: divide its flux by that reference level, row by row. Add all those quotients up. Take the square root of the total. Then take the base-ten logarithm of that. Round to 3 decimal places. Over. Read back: 0.678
